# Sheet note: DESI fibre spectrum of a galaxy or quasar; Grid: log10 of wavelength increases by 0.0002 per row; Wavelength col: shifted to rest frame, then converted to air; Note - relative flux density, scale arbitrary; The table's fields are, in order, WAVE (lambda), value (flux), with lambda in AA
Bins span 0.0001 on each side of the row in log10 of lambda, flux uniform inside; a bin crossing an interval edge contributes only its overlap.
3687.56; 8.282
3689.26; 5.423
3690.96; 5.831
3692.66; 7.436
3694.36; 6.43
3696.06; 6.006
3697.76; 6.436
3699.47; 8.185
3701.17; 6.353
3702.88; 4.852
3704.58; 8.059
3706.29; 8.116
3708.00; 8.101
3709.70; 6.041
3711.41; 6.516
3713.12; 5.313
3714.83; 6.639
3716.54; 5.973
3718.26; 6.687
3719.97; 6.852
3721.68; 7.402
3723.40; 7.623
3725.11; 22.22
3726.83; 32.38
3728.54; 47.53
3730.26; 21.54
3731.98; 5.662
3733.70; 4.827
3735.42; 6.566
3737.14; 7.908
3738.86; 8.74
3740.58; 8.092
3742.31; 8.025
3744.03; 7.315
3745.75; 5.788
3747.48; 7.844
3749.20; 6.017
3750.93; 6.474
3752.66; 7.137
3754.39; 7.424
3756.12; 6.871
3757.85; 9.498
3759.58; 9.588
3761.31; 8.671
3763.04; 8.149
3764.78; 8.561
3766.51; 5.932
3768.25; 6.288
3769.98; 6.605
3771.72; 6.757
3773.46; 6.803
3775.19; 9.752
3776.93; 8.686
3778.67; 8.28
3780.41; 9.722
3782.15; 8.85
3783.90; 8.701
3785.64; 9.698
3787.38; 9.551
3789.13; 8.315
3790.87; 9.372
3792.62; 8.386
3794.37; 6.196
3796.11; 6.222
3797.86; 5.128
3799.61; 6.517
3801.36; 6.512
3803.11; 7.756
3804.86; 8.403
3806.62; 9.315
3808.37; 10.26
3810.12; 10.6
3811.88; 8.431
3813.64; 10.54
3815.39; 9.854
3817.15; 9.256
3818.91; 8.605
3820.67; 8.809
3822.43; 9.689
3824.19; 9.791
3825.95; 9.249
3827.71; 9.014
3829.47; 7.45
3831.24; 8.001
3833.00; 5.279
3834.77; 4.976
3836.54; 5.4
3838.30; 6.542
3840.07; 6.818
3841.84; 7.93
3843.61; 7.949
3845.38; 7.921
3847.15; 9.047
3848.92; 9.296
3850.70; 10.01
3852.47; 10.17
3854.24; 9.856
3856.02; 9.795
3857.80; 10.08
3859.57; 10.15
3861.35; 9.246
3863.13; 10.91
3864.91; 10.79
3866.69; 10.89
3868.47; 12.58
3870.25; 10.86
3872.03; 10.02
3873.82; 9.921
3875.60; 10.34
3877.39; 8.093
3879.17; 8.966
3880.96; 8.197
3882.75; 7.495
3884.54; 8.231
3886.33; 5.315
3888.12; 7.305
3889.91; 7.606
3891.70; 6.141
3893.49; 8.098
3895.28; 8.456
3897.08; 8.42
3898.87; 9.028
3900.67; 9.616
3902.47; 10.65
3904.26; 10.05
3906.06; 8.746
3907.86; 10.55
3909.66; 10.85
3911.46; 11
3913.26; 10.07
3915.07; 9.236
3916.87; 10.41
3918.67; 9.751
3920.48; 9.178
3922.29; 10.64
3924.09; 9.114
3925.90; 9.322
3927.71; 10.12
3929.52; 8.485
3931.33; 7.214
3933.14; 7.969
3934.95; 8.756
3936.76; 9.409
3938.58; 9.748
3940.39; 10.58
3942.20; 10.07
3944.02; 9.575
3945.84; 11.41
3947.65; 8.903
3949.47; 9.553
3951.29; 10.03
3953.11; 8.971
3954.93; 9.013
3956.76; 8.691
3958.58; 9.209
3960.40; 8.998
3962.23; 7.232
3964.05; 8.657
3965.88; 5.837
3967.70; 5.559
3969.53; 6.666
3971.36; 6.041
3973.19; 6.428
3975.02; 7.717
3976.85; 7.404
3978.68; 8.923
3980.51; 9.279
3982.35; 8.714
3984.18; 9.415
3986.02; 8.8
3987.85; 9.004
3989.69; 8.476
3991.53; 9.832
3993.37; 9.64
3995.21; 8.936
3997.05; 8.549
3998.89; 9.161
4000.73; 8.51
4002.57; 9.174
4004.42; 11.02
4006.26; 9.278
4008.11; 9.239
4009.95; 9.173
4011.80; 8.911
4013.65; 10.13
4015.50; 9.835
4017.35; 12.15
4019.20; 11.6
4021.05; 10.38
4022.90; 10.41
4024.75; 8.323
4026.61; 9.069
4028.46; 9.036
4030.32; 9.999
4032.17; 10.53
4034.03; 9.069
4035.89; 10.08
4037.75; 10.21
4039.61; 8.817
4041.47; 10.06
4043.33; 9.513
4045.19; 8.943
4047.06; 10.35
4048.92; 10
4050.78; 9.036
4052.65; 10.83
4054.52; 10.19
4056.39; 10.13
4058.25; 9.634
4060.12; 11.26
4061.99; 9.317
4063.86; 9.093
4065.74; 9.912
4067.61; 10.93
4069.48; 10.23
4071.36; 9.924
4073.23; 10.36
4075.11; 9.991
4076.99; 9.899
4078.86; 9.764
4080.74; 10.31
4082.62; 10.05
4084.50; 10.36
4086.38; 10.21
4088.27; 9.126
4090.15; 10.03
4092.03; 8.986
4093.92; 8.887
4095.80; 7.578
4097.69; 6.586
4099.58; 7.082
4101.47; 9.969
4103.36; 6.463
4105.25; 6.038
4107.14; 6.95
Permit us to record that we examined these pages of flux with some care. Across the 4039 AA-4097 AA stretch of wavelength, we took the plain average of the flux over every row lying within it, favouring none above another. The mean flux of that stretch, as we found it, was 9.8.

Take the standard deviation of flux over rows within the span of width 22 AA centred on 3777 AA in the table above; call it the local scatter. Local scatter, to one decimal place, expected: 1.4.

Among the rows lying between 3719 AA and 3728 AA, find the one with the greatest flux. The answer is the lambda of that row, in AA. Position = 3726.83 AA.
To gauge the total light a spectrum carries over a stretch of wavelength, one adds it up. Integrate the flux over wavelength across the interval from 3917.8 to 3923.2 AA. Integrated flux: 53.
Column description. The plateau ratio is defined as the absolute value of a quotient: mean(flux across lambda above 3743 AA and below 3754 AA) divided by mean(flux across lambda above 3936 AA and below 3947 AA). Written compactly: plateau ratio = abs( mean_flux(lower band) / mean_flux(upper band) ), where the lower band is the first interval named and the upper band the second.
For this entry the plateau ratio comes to 0.67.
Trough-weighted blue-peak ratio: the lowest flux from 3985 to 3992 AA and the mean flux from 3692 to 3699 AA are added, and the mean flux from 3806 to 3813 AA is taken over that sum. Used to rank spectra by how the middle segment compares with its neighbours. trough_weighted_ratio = 0.64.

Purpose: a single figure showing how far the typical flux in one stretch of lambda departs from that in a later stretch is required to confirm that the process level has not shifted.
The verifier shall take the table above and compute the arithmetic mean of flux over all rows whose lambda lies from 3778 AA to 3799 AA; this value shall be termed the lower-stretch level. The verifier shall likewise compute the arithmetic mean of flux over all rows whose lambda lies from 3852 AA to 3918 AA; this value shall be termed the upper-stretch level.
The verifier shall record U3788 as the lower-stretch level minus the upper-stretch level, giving -1.2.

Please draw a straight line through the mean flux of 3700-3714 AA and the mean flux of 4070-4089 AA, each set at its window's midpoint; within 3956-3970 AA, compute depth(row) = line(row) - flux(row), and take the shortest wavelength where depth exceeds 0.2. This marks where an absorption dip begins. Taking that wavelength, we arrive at 3956.76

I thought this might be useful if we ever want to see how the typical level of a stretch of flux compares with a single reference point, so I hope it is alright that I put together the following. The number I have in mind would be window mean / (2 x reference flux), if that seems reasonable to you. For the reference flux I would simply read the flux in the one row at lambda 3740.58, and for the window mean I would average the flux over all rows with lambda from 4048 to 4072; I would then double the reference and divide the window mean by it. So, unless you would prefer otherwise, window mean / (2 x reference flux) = 0.62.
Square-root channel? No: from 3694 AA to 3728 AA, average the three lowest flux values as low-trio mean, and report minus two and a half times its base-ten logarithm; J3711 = -1.83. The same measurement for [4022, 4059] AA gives -2.35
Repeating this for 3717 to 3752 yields -1.84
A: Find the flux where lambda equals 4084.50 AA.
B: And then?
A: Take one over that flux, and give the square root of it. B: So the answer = 0.31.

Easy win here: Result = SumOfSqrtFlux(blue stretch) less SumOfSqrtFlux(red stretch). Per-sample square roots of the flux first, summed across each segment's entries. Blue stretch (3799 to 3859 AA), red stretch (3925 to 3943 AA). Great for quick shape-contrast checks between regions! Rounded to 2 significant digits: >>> 68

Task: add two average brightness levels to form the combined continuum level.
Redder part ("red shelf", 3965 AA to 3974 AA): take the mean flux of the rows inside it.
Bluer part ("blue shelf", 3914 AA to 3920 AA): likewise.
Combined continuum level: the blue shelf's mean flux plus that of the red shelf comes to 15.9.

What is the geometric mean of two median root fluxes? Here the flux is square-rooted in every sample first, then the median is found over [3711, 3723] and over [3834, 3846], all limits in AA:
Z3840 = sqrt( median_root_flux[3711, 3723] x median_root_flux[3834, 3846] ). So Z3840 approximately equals 2.6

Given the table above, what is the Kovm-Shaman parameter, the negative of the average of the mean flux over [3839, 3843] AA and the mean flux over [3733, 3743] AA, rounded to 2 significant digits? -7.4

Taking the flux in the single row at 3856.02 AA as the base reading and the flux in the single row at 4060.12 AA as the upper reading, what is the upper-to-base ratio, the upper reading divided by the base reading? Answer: 1.15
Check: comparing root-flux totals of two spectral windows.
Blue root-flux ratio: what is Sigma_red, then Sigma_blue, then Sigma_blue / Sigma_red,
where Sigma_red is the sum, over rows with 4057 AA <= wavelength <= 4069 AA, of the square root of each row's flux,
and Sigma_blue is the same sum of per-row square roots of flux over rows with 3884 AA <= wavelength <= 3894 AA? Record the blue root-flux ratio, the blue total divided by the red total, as 0.84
